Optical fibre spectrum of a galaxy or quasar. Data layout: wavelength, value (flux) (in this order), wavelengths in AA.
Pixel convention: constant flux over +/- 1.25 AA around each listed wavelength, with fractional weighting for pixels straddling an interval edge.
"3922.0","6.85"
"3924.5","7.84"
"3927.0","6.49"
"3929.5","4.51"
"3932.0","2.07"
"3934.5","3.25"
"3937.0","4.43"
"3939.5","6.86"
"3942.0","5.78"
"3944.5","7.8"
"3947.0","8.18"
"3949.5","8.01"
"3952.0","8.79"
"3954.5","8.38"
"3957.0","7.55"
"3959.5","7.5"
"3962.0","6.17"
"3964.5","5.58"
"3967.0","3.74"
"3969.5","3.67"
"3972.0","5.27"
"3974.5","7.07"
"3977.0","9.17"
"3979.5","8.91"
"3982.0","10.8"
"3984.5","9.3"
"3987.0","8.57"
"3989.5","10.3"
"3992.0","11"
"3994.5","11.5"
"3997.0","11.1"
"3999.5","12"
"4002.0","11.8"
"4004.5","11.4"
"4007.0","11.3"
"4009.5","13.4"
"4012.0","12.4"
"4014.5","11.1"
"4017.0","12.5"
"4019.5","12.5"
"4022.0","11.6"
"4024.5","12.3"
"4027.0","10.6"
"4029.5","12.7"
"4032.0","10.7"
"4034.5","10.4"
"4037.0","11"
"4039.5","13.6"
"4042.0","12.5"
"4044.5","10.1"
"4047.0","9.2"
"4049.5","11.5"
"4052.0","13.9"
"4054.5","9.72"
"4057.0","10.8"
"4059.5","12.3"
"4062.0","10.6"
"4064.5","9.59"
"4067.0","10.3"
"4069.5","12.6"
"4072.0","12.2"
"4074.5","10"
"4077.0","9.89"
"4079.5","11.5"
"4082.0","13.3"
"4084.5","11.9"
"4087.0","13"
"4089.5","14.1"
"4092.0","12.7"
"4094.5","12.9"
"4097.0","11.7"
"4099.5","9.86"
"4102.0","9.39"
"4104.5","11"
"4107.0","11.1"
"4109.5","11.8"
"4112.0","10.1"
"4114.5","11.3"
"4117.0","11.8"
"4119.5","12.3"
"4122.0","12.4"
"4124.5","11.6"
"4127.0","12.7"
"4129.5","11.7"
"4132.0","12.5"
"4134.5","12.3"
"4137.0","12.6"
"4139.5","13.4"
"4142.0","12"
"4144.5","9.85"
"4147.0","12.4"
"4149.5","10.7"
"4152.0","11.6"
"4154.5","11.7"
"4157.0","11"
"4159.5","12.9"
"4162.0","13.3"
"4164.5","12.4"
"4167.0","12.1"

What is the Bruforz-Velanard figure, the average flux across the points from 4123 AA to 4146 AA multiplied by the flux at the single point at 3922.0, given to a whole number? 83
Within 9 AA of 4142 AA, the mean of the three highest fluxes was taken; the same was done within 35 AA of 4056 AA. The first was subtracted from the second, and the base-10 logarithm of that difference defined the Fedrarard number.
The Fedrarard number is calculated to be 0.0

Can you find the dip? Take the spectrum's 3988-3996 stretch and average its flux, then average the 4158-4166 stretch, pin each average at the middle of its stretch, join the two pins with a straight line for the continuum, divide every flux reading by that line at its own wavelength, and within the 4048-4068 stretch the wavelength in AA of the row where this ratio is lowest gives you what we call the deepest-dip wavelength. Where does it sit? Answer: 4064.5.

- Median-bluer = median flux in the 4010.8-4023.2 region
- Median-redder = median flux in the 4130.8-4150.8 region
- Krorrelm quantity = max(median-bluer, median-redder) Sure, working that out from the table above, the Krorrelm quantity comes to 12.4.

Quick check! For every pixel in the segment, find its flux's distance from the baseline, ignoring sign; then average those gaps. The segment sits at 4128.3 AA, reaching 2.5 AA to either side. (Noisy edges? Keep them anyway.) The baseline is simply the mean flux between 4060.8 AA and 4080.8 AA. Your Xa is 1.36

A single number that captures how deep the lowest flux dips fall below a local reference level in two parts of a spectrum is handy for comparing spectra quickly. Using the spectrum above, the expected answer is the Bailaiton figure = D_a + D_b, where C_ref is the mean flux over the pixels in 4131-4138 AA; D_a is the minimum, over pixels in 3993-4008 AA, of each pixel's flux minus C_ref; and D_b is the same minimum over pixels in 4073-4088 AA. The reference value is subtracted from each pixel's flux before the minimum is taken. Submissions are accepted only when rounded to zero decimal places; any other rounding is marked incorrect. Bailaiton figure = -4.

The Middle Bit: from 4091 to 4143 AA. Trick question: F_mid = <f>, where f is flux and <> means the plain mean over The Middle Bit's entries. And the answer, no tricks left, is 11.8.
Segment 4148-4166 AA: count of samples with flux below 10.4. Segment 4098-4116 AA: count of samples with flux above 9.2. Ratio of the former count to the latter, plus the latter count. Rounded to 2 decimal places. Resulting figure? 7.00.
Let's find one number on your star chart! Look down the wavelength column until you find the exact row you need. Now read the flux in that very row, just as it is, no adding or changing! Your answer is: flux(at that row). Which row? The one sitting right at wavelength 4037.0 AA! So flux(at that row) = 11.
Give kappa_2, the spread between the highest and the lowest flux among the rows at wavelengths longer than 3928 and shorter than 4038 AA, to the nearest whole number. 11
